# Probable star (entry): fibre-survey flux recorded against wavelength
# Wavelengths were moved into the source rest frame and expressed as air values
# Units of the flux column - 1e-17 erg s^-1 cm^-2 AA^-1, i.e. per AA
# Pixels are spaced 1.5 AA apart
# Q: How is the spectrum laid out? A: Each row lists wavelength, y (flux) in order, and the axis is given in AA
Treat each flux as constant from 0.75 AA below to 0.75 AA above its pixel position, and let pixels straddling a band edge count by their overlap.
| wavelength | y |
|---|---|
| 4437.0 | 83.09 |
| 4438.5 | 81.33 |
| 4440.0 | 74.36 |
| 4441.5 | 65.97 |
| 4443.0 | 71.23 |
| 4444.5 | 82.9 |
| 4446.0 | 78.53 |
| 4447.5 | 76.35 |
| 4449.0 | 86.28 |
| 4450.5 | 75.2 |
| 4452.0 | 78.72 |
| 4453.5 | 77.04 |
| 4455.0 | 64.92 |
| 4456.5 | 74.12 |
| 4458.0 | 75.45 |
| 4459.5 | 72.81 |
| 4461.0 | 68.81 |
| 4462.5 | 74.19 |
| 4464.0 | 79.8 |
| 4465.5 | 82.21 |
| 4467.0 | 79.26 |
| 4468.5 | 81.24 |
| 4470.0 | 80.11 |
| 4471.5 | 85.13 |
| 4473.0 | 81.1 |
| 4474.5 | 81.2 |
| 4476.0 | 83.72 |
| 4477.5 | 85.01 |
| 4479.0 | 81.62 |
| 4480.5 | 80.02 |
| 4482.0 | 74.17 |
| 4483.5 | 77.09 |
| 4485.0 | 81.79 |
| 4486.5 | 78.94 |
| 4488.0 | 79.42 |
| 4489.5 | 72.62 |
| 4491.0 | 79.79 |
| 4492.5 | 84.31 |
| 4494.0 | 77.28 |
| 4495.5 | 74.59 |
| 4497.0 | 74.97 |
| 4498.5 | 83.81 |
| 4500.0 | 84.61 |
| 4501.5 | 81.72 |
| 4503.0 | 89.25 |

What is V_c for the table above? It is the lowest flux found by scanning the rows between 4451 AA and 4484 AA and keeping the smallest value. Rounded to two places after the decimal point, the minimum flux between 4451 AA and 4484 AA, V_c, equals 64.92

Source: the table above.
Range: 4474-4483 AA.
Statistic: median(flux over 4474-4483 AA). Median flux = 81.4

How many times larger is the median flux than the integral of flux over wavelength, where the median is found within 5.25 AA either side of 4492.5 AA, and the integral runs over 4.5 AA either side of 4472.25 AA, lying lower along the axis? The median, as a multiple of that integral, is 0.10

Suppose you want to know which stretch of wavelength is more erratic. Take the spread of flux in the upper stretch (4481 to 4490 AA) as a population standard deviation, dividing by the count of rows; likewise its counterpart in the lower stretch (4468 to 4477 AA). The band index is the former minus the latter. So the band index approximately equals 1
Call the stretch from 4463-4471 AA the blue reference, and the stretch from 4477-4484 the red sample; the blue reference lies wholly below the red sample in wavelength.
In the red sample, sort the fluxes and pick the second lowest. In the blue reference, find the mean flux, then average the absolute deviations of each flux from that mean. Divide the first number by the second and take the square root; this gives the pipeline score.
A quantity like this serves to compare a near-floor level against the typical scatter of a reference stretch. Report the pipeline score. 9.0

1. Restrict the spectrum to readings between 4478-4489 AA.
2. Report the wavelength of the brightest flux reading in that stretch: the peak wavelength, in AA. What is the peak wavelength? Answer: 4485.0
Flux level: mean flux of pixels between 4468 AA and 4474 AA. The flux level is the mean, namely 82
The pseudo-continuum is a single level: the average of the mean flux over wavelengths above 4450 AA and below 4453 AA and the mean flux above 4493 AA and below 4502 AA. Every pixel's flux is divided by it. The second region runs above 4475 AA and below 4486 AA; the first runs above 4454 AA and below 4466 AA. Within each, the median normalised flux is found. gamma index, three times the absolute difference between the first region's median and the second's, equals 0.29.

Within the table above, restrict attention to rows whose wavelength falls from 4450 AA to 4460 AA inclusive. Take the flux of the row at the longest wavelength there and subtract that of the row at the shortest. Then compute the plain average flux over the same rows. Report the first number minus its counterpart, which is -76.4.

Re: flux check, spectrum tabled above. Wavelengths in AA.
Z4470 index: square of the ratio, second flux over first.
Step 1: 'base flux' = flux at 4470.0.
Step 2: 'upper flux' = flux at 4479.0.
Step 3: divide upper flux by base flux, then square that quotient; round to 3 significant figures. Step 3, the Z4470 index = 1.04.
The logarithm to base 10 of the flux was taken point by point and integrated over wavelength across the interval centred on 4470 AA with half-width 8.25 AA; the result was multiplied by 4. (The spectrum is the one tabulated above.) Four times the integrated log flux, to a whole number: 126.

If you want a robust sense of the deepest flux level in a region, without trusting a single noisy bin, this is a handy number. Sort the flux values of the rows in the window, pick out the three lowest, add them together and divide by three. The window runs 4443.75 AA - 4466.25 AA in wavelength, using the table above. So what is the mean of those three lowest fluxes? 68.8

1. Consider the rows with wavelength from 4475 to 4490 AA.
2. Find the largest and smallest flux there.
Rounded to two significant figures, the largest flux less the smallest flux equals 12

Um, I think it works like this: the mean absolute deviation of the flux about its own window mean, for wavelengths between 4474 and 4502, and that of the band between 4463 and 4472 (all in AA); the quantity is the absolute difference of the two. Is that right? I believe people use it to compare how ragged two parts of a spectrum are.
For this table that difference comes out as 1.53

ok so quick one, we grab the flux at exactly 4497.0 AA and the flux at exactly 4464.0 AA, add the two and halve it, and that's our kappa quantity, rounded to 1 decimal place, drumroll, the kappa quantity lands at 77.4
